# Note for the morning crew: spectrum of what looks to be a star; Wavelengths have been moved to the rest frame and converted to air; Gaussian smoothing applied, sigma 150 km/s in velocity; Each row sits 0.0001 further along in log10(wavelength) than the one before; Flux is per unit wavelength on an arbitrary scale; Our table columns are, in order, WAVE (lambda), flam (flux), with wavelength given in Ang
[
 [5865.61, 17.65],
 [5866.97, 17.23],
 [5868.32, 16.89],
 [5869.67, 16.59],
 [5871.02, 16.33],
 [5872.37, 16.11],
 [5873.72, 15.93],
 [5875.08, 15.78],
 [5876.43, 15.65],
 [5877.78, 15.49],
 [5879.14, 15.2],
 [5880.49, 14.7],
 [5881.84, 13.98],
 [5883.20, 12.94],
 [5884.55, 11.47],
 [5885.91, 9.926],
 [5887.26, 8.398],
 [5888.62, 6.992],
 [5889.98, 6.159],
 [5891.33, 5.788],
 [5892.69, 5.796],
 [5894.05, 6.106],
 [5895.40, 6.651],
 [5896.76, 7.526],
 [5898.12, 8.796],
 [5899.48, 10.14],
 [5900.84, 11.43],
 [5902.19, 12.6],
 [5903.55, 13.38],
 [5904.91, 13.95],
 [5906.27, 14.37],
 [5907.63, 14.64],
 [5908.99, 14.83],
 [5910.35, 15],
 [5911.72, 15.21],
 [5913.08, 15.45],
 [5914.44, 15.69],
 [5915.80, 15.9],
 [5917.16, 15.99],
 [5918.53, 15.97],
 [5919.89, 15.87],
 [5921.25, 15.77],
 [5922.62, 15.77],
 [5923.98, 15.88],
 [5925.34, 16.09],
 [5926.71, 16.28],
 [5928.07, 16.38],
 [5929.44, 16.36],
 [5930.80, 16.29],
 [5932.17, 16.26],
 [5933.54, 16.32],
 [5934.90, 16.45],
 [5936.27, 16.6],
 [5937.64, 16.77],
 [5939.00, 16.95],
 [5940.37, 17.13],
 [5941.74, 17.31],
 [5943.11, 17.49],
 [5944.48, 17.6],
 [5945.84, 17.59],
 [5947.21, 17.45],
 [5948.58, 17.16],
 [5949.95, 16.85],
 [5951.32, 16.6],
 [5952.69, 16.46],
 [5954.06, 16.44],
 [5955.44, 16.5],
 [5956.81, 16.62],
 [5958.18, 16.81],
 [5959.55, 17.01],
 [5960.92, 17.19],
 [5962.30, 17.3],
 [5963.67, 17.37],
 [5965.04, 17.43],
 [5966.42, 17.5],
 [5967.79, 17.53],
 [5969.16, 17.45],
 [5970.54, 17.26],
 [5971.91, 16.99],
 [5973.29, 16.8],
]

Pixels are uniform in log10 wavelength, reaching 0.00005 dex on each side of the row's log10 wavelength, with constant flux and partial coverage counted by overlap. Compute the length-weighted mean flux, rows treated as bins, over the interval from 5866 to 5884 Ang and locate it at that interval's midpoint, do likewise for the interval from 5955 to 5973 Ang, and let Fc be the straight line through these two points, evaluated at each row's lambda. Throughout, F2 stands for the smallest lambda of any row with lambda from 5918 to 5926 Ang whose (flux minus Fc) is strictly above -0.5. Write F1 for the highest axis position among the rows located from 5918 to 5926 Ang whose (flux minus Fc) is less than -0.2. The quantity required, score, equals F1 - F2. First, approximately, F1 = 5925.34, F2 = 5918.53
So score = 6.8 Ang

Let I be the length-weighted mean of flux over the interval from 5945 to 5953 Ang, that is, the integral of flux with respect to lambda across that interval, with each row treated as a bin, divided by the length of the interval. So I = 17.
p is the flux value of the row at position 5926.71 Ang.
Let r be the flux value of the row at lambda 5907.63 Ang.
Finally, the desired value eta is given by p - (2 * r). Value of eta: -13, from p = 16.28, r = 14.64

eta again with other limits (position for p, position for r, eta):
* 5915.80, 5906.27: -13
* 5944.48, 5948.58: -17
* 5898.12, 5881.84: -19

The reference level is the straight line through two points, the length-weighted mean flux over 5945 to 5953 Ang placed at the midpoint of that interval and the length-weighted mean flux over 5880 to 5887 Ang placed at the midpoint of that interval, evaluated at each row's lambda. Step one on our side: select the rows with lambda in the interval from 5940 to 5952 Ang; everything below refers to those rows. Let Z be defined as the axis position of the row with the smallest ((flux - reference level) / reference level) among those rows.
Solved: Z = 5951.32 Ang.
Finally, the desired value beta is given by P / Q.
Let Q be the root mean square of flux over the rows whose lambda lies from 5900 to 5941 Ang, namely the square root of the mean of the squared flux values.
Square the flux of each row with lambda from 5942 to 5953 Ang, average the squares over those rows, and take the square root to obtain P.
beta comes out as 1.10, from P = 17.2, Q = 15.6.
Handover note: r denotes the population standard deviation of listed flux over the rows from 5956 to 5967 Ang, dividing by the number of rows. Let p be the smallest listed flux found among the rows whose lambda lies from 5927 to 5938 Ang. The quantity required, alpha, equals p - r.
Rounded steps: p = 16.26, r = 0.3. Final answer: 16.0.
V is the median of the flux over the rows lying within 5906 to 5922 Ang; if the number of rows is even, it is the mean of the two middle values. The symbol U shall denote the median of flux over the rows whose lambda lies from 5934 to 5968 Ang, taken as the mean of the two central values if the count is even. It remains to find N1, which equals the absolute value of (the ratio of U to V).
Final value 1.10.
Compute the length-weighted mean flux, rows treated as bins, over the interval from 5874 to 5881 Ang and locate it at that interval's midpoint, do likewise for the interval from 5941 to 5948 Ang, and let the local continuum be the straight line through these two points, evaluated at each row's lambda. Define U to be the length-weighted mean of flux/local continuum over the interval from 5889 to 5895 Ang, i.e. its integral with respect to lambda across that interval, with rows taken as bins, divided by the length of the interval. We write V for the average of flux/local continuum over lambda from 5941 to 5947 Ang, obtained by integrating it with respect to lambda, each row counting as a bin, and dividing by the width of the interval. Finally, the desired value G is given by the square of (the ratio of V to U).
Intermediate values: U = 0.38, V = 1.002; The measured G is 6.9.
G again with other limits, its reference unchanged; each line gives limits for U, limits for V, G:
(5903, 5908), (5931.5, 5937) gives 1.2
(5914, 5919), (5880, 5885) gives 0.8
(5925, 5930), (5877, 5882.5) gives 1.0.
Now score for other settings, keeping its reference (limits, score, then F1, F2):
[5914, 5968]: 42.4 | 5958.18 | 5915.80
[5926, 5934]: 6.8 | 5933.54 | 5926.71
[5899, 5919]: 2.7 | 5918.53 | 5915.80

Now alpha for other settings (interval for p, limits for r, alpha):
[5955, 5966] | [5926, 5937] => 16.4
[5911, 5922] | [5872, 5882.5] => 14.5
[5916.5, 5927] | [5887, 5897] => 14.9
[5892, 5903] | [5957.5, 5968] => 5.6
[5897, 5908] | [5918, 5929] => 8.6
